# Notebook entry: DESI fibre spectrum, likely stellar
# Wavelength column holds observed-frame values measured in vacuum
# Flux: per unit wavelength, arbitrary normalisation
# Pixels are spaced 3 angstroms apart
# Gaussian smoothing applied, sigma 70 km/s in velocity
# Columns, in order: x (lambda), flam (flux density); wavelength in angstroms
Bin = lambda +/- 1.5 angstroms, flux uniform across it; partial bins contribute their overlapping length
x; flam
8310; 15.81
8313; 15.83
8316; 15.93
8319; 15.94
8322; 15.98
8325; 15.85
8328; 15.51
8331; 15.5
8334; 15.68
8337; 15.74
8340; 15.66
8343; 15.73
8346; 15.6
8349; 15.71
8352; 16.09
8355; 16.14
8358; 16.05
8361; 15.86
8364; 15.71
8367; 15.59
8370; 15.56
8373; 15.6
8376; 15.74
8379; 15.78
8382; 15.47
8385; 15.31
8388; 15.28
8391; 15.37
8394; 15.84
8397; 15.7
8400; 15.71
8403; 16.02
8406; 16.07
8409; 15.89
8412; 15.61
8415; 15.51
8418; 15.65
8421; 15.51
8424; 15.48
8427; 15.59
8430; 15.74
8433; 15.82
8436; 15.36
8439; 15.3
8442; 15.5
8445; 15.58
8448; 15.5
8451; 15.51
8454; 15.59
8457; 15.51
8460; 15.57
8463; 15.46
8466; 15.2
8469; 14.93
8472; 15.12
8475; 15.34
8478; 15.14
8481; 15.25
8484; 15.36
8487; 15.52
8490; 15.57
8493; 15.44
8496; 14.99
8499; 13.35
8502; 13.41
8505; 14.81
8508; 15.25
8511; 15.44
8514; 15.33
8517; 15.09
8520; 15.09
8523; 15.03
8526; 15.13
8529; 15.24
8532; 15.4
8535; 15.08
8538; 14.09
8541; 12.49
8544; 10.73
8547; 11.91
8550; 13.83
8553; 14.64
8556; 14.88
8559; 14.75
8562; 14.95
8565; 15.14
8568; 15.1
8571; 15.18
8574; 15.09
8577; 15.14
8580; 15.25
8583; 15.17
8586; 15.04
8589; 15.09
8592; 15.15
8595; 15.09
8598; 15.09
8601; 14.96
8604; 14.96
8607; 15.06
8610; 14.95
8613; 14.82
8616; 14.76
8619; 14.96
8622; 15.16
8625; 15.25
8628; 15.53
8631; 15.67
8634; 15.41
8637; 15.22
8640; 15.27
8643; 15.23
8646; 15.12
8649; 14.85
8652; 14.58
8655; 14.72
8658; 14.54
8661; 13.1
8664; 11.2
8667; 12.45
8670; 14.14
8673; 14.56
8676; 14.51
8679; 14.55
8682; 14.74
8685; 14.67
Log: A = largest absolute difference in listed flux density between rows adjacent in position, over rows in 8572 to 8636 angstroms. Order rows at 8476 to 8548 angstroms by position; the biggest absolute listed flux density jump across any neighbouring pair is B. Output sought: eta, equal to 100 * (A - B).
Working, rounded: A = 0.3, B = 1.76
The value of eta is -148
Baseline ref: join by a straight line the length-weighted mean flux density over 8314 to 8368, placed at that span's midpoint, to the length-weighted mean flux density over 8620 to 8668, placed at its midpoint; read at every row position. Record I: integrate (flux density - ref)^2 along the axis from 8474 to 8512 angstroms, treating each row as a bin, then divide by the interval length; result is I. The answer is 0.6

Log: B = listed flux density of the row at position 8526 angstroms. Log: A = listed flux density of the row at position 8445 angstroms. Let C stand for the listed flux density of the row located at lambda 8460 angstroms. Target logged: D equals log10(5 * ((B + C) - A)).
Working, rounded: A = 15.58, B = 15.13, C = 15.57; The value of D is 1.88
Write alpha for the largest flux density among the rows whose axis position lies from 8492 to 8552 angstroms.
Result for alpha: 15.44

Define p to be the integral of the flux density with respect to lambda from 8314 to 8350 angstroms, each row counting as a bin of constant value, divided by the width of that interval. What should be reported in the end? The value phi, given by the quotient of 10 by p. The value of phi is 0.635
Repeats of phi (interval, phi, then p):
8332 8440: 0.638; 15.7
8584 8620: 0.667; 15.0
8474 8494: 0.650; 15.4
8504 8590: 0.682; 14.7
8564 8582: 0.660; 15.2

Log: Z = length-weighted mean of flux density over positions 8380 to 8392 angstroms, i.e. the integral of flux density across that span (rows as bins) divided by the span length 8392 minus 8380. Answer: 15.4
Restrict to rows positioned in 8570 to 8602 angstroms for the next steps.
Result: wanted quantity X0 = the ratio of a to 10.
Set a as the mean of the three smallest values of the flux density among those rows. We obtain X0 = 1.50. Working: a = 15.0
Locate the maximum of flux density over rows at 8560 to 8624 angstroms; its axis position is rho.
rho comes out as 8580 angstroms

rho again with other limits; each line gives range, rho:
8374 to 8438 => 8406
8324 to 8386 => 8355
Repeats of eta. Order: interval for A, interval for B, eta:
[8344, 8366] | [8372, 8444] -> -9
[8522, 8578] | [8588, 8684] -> 2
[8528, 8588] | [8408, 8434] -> 164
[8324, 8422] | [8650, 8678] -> -143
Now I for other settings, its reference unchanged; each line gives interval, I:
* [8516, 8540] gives 0.3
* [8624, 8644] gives 0.6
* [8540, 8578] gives 2.7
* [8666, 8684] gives 0.6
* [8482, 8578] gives 1.4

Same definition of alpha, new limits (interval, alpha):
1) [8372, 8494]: 16.07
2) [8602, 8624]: 15.16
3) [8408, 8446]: 15.89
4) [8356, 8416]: 16.07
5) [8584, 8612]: 15.15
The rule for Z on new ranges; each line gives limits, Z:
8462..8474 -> 15.2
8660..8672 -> 12.8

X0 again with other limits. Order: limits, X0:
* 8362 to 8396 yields 1.53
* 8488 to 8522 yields 1.39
